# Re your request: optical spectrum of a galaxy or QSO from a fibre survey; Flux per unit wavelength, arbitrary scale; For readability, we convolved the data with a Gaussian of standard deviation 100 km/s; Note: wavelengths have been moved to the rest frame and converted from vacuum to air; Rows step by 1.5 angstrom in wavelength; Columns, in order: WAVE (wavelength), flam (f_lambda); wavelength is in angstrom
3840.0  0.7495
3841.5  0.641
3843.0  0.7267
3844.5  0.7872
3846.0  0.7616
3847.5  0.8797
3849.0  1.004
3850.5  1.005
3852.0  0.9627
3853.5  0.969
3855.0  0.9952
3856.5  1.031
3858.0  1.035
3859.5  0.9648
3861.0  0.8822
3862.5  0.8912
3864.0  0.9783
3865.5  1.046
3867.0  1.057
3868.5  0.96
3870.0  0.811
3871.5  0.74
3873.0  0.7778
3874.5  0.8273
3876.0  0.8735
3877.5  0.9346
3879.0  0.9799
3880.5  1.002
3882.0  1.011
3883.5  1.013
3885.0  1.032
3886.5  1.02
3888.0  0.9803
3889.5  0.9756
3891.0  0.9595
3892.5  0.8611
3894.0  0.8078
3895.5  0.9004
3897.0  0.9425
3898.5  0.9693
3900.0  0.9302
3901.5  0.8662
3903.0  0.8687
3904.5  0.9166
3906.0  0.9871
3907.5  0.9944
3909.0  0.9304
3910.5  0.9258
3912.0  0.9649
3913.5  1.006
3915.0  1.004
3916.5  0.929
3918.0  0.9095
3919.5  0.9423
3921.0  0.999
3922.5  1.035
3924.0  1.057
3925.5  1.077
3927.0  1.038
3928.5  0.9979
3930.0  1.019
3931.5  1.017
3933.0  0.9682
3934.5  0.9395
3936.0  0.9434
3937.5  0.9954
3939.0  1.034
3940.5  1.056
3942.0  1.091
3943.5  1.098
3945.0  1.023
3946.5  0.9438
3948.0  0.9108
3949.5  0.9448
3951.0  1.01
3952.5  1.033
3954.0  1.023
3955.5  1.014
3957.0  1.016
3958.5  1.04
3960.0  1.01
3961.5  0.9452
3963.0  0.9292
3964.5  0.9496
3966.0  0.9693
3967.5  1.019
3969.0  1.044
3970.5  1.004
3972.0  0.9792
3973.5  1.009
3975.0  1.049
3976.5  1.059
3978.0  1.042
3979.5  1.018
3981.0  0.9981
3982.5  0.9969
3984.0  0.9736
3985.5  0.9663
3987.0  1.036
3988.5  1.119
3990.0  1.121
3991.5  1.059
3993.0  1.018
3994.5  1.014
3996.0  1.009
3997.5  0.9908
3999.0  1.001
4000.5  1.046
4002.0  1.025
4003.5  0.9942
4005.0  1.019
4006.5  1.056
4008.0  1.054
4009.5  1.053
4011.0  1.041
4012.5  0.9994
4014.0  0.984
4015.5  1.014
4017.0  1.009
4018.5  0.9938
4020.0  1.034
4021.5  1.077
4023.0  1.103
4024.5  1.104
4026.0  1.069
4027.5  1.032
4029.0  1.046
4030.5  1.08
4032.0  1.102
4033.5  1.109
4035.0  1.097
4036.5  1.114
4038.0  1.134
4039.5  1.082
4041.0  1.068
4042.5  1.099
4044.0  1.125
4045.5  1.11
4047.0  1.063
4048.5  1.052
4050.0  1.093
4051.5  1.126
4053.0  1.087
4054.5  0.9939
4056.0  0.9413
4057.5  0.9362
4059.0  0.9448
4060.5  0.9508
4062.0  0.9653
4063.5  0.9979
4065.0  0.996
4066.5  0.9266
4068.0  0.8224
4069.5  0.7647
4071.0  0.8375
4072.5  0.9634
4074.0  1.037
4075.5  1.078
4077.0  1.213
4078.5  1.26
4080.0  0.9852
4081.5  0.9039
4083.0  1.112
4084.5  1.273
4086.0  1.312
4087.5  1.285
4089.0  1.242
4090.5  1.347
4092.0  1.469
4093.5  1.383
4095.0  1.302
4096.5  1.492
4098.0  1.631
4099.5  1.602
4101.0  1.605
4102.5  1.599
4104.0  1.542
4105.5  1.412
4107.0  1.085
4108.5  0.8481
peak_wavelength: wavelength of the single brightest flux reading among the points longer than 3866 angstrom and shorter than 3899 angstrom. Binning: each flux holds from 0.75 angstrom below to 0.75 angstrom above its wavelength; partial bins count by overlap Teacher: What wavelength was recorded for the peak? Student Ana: 3867.0 angstrom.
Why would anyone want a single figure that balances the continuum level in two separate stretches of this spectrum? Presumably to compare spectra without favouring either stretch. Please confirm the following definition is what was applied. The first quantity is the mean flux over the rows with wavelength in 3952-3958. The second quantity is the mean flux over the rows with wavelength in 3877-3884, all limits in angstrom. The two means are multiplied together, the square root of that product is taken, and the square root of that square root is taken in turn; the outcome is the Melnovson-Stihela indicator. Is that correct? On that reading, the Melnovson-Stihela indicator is 1.00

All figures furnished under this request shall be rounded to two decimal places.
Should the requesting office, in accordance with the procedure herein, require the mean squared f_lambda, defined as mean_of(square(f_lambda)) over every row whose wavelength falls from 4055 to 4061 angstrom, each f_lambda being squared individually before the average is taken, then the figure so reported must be 0.89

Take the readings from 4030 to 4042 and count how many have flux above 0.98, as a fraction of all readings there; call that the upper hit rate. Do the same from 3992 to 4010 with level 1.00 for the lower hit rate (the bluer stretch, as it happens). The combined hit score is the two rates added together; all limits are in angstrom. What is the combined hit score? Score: 1.83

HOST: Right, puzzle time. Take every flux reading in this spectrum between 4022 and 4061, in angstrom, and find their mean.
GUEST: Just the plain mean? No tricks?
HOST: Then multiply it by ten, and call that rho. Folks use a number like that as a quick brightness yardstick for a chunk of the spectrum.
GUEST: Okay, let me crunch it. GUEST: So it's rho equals 10.6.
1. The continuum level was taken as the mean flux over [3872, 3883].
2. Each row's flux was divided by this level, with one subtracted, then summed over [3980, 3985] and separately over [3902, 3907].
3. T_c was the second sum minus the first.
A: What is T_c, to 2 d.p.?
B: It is -0.21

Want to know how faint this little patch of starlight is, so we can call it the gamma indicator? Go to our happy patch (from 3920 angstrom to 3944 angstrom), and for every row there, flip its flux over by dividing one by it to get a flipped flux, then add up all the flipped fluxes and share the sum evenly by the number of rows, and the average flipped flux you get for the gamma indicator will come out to 0.98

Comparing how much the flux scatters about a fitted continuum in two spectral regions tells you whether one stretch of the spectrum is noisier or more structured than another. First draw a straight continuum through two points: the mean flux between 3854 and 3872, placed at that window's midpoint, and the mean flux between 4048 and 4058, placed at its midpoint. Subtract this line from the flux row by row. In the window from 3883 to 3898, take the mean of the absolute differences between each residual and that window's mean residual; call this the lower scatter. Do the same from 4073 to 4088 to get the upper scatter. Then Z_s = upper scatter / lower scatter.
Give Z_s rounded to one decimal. 2.1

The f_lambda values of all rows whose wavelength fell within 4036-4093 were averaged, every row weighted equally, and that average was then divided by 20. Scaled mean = 0.0536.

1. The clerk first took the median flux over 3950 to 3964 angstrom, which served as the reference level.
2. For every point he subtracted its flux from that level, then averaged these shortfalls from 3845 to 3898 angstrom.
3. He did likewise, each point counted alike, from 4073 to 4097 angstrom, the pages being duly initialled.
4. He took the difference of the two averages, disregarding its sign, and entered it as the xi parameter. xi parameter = 0.29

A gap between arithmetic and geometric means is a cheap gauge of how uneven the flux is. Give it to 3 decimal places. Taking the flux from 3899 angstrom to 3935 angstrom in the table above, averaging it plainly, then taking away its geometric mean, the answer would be 0.002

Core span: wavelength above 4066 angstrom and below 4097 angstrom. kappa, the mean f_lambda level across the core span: 1.14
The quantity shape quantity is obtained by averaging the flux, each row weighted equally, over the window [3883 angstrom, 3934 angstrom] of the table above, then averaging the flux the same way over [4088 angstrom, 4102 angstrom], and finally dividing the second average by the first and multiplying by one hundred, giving 150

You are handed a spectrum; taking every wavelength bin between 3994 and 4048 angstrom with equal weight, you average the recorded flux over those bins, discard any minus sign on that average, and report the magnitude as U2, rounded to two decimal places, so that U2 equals 1.05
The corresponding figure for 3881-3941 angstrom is 0.97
